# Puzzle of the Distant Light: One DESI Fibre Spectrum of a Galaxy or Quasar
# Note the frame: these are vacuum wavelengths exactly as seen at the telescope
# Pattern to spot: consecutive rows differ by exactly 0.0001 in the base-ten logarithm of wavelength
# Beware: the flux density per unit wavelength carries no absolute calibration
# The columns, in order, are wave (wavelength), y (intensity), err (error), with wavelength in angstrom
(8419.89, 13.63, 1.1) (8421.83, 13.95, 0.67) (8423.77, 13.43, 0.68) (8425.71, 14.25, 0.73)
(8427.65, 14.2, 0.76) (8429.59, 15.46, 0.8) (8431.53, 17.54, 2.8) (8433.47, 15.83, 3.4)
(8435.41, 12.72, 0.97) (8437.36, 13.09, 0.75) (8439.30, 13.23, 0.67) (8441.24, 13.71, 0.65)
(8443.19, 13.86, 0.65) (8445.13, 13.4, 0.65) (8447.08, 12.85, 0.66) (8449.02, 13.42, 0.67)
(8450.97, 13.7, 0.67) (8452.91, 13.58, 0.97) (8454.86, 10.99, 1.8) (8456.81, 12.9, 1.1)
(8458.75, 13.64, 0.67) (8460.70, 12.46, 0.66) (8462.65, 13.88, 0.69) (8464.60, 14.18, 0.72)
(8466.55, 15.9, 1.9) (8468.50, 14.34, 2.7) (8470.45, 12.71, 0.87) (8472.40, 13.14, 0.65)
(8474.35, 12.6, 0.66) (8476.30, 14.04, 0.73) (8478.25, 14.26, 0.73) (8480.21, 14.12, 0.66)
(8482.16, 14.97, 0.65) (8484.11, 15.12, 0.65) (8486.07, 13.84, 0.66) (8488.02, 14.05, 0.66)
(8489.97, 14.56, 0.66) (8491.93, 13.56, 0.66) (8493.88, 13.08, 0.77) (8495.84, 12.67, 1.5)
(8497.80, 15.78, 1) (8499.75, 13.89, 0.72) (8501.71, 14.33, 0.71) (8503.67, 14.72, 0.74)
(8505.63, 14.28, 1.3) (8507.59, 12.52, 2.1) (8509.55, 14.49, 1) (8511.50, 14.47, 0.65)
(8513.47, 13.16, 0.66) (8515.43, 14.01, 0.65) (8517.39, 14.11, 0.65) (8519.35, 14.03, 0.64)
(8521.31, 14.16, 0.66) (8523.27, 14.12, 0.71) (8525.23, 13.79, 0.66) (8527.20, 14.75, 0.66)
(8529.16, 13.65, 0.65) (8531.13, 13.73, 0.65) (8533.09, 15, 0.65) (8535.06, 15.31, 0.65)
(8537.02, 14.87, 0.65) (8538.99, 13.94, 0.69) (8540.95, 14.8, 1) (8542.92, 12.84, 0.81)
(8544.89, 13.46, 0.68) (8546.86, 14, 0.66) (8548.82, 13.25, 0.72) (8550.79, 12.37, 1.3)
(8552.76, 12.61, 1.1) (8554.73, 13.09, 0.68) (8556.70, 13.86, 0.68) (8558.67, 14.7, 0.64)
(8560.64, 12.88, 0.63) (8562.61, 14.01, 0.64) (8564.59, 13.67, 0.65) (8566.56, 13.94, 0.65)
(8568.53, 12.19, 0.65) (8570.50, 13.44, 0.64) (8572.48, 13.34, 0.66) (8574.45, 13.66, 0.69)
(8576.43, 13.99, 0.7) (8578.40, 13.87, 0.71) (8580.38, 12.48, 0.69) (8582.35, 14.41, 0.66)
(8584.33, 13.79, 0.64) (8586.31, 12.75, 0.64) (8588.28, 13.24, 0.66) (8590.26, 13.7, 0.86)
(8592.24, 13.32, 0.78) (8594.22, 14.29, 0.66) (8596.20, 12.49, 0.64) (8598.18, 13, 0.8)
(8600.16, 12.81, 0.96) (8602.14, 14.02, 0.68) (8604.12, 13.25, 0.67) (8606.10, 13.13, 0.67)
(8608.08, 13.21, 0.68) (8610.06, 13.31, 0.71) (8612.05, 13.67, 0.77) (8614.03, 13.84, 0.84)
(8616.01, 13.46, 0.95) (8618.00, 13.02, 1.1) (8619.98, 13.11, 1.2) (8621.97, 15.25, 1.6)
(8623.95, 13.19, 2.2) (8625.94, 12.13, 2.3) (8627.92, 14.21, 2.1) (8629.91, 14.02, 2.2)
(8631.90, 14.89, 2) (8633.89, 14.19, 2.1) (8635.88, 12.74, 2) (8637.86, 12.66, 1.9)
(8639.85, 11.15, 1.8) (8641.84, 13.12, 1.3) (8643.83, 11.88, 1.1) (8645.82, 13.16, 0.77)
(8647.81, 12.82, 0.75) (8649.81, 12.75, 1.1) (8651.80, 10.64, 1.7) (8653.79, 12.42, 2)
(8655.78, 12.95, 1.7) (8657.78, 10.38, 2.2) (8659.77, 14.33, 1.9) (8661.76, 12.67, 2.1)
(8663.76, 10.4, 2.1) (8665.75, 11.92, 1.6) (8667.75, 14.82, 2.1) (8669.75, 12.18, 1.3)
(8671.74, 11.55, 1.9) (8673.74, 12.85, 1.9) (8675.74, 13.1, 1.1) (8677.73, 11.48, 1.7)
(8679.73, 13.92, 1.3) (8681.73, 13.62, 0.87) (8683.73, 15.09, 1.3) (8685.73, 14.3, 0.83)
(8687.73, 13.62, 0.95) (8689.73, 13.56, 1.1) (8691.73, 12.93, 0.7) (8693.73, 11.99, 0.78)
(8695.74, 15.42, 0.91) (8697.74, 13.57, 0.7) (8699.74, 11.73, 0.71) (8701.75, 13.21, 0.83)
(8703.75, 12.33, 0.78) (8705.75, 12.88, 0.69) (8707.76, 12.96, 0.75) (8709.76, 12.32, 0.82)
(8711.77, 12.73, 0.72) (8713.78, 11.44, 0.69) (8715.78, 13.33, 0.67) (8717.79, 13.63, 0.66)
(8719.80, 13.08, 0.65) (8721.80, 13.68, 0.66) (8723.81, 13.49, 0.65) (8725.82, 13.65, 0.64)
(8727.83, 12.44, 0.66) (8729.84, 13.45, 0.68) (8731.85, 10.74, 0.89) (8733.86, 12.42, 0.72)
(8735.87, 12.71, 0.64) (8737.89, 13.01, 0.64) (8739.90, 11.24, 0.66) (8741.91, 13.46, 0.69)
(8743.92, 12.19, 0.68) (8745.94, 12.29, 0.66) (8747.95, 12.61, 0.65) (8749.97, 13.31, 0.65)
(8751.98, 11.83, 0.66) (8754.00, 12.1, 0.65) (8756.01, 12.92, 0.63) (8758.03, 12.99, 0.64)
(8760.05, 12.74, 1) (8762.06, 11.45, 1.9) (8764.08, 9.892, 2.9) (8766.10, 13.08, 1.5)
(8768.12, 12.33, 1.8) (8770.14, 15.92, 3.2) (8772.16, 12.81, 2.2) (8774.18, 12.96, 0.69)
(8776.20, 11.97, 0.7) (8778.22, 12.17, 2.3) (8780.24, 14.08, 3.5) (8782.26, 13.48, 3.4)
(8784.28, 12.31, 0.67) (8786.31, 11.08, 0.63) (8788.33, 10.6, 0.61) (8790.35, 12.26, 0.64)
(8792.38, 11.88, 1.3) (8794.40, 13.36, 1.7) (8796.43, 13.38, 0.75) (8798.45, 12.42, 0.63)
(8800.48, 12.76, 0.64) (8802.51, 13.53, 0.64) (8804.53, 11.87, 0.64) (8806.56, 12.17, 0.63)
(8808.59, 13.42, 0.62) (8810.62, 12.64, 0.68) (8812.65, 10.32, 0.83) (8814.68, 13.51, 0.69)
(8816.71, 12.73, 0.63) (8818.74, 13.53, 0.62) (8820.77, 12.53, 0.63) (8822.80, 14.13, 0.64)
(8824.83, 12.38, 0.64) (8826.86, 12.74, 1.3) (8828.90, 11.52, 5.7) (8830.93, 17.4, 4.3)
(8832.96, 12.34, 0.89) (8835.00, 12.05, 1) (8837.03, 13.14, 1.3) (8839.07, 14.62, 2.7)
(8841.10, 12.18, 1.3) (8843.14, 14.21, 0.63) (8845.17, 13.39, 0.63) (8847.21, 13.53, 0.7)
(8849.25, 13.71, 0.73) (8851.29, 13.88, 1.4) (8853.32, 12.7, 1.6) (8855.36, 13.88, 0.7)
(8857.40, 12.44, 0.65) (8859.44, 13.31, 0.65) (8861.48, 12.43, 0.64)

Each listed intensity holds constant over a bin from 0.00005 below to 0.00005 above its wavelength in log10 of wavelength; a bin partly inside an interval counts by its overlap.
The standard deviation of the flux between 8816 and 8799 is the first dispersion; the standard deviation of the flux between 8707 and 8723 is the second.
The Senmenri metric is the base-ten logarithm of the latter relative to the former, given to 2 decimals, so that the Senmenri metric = -0.17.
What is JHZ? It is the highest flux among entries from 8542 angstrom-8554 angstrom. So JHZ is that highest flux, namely 14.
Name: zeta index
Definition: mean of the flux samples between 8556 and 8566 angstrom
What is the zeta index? 13.82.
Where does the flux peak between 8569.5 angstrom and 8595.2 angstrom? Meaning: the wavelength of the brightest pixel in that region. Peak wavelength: 8582.35 angstrom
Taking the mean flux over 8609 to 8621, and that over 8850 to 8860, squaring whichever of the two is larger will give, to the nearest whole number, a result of 180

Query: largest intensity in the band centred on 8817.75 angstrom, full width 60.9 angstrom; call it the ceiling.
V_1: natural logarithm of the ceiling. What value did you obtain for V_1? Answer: 2.86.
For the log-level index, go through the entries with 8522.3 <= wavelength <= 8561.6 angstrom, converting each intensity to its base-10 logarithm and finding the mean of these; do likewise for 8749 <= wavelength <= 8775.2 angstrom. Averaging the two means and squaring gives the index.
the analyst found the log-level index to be 1.25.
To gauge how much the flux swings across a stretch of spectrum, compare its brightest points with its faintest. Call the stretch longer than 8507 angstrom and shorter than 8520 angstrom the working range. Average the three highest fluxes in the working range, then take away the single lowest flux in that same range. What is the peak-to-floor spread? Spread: 1.8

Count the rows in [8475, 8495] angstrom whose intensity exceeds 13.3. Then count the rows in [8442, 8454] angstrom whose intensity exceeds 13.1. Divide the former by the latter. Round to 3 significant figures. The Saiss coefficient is 1.80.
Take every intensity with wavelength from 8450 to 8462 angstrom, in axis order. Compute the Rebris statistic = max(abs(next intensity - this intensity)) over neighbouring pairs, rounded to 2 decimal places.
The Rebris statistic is 2.59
